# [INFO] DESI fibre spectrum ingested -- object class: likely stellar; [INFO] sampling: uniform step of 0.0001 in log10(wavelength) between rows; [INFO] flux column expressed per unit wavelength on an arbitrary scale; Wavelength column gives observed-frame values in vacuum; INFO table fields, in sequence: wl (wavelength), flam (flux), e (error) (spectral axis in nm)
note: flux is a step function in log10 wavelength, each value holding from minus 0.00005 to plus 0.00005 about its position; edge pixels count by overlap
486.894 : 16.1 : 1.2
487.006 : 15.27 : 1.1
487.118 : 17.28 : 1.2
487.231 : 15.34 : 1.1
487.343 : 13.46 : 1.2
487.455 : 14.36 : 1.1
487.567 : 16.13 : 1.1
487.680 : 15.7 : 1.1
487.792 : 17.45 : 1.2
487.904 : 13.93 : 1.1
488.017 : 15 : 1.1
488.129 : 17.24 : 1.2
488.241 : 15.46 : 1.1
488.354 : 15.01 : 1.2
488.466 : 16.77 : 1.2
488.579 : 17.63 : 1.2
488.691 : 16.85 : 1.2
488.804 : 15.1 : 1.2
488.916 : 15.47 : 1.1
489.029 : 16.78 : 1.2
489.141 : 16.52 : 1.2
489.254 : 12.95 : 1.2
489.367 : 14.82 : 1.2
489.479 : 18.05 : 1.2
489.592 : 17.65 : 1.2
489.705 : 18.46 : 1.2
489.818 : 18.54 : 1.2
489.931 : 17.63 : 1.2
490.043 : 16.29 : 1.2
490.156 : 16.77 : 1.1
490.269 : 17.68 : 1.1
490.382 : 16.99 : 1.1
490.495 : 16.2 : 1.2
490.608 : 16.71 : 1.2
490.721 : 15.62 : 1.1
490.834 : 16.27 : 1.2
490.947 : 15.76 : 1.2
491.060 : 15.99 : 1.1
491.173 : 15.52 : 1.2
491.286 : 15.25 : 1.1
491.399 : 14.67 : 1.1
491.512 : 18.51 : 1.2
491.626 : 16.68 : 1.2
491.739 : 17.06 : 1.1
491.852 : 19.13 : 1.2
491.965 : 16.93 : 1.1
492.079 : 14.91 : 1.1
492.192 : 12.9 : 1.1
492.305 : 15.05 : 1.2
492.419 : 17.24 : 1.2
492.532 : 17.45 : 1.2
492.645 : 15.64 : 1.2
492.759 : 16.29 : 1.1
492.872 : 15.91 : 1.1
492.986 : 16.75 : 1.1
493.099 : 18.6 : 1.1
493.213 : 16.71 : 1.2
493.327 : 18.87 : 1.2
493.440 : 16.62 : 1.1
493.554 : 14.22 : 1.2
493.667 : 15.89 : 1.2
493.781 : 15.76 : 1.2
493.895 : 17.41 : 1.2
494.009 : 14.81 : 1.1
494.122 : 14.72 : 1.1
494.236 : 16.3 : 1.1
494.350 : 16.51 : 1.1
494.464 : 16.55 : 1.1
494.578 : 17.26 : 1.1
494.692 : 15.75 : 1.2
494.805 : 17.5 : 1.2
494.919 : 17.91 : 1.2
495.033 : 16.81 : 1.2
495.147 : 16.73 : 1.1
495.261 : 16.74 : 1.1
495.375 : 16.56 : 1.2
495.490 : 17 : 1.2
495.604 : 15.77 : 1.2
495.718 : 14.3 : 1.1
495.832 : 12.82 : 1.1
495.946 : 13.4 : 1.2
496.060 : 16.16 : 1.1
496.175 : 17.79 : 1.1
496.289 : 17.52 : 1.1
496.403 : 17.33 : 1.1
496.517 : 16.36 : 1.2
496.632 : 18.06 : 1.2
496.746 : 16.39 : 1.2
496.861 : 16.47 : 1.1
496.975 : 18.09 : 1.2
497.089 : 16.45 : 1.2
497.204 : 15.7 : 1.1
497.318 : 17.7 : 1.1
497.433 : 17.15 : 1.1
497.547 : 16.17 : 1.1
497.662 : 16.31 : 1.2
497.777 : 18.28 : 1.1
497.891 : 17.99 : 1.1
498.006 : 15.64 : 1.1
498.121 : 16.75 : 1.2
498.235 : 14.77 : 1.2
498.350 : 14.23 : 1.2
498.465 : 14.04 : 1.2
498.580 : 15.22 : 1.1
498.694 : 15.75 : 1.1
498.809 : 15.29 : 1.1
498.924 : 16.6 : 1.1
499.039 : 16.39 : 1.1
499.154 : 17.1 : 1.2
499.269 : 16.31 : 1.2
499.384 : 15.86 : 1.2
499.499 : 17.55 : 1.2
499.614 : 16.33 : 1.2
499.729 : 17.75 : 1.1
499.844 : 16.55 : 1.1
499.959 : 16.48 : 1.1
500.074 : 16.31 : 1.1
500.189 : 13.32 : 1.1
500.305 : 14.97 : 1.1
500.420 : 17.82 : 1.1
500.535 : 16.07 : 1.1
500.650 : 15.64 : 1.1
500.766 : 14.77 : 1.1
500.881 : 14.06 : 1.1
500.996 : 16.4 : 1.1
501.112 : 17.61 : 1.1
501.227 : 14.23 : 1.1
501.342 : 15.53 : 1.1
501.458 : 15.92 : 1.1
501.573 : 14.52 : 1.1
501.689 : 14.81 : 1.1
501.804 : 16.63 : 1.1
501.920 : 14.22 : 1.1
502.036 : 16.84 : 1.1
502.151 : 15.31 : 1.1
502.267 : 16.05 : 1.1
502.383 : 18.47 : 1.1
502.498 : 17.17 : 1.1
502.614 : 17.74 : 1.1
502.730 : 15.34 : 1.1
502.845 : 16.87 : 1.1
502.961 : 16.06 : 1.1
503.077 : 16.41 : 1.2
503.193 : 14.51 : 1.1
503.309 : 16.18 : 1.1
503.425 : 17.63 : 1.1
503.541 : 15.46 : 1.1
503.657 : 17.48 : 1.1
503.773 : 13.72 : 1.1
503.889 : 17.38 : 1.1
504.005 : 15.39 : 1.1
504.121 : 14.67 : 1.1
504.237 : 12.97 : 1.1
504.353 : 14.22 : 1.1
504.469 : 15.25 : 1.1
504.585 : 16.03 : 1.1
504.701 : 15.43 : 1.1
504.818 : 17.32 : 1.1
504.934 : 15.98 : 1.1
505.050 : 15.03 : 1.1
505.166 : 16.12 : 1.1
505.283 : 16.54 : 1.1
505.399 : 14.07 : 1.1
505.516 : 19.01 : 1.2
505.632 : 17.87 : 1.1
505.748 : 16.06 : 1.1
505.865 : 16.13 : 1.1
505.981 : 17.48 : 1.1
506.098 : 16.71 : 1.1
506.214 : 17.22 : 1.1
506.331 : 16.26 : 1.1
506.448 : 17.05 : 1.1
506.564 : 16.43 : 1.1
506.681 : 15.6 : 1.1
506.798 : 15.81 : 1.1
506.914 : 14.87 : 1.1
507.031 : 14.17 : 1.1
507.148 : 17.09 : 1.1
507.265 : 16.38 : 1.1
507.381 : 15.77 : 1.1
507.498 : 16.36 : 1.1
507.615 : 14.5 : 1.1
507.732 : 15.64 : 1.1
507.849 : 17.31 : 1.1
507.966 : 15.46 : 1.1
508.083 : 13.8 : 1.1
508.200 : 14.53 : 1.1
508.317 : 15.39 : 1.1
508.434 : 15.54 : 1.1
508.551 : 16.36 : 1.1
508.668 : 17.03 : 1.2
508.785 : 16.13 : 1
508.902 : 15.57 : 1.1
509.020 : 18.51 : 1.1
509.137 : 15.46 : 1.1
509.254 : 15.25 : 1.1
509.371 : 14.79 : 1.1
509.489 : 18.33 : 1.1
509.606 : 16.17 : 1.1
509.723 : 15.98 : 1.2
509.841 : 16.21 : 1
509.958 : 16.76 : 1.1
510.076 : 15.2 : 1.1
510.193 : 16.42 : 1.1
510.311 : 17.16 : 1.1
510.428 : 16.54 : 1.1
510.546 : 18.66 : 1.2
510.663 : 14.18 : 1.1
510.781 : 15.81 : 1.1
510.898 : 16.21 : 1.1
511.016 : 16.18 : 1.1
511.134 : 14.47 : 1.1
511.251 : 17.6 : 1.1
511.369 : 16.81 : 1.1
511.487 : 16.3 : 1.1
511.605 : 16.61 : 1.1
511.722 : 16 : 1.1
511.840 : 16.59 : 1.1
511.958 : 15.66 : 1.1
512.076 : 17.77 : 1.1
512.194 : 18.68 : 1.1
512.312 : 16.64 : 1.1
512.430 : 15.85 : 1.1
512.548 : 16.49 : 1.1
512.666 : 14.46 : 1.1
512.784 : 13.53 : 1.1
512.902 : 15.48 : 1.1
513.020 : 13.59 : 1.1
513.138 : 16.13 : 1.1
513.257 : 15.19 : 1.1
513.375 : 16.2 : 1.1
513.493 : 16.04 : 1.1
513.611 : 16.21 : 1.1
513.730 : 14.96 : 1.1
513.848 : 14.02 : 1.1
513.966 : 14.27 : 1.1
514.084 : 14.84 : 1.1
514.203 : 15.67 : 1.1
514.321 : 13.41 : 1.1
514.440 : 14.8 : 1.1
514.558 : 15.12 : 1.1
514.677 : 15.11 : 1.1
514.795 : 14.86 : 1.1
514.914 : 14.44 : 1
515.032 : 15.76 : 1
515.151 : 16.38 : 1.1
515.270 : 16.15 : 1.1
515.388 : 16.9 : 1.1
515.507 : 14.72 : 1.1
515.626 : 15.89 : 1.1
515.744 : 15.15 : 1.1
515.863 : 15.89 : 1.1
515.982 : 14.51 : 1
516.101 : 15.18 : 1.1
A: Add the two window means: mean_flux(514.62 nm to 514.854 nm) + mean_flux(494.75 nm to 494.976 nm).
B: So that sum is 32.7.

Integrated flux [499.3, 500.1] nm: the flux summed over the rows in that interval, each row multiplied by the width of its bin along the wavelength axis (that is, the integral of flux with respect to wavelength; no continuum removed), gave 13.4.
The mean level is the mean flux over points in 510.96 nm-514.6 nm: 15.7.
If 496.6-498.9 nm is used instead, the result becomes 16.3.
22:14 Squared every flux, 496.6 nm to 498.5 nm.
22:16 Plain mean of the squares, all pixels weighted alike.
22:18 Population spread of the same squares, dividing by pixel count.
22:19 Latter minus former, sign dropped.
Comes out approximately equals 232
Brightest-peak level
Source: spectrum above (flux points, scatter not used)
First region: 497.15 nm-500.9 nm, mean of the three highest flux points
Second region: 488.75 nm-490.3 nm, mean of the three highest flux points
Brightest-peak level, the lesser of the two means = 18.0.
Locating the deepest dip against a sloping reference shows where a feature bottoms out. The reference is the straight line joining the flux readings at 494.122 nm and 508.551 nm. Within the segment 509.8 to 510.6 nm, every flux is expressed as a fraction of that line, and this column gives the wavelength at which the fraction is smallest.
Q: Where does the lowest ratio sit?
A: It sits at 510.076 nm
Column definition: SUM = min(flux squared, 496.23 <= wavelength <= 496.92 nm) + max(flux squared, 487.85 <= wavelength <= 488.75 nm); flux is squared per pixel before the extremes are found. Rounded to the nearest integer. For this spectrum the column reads 578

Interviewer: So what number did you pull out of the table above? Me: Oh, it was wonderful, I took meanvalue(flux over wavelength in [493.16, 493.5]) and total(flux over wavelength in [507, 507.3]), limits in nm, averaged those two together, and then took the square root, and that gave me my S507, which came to 5.70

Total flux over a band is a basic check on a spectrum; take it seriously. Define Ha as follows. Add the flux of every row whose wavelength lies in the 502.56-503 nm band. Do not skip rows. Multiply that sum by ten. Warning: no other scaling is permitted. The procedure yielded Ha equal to 660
